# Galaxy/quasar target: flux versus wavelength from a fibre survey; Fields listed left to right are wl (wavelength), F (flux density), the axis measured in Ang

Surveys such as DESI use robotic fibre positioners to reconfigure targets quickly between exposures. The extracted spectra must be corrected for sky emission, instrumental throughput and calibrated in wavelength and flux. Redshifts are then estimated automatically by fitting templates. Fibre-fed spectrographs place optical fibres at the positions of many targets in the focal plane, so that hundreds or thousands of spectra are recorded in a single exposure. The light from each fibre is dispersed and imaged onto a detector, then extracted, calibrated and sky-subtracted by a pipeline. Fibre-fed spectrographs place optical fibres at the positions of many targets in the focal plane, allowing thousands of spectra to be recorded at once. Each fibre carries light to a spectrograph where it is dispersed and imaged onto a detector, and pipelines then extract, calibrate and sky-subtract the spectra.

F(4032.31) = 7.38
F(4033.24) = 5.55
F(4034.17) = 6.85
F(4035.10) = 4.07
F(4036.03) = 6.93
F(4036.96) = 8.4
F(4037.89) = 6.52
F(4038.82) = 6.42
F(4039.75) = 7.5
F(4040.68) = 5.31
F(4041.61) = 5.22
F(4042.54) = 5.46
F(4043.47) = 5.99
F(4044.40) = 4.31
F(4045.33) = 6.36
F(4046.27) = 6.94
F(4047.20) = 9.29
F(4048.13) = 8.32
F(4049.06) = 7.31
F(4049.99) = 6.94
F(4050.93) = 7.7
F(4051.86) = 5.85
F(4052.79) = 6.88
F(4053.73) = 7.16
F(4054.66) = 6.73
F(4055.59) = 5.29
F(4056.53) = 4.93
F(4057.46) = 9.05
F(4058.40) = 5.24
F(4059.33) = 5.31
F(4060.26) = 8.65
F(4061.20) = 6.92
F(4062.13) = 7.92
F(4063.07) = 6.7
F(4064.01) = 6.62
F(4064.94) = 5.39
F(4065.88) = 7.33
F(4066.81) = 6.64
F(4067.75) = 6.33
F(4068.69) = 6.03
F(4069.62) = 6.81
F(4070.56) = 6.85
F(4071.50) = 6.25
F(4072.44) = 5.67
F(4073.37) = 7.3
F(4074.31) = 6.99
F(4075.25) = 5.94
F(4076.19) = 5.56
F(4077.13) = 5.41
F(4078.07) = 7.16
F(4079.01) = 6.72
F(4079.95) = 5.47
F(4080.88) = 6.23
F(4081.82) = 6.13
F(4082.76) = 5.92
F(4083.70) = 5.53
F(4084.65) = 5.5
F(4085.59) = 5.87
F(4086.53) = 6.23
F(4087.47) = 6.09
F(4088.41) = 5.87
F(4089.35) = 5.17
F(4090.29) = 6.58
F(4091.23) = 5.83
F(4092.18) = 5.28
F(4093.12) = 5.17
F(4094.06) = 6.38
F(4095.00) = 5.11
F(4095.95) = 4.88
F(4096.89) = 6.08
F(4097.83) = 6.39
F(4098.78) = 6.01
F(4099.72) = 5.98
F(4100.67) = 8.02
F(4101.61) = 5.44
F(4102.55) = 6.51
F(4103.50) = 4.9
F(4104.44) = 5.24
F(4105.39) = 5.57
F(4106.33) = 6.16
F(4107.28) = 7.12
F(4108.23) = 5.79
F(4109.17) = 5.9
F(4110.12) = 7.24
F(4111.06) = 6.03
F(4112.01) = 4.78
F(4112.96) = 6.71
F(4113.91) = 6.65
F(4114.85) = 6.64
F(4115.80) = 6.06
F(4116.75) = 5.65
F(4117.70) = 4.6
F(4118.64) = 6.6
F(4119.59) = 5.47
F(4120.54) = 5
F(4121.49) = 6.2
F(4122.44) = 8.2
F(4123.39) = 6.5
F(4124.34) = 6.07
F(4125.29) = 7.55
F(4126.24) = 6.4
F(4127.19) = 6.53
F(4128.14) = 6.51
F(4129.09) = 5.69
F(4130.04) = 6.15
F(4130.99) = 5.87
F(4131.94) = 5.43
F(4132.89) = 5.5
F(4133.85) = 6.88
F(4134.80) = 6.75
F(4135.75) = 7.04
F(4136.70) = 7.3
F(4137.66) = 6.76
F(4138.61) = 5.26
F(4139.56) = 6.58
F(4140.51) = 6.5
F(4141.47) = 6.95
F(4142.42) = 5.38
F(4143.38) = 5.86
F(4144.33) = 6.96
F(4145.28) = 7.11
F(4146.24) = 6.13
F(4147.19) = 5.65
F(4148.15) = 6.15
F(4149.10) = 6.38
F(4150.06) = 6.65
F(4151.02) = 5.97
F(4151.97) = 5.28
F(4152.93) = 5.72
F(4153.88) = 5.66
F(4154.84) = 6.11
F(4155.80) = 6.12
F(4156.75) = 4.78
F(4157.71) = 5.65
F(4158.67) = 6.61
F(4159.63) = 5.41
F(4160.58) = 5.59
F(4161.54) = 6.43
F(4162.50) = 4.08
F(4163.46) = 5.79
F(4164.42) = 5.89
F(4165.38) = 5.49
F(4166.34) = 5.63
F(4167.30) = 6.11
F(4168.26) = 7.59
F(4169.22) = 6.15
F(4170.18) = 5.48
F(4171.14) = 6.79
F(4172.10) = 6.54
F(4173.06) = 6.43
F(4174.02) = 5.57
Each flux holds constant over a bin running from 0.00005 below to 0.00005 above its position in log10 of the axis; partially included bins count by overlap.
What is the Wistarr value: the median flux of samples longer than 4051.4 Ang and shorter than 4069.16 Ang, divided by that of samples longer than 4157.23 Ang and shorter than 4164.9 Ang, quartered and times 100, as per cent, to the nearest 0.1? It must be 29.0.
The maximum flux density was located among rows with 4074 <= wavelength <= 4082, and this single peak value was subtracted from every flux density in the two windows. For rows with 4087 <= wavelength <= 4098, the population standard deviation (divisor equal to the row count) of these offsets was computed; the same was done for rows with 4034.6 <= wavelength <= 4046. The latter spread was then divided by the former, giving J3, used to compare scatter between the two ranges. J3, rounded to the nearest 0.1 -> 2.1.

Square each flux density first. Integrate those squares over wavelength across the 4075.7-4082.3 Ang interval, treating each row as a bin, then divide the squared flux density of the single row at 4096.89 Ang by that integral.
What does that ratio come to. 0.15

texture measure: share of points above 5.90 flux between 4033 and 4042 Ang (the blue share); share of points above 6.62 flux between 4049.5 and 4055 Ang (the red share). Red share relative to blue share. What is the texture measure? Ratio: 1.4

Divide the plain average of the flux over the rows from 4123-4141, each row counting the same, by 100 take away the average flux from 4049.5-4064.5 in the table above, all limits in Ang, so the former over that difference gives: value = 0.0684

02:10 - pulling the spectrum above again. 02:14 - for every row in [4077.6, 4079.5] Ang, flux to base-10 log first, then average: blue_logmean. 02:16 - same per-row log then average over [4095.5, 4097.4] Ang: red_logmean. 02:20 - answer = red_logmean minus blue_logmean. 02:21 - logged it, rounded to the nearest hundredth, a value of -0.10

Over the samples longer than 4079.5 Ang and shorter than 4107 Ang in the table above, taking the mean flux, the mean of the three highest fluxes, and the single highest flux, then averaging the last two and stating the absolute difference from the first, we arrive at 1.7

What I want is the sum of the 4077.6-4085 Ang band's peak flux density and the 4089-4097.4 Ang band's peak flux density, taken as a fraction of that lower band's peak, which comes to 1.92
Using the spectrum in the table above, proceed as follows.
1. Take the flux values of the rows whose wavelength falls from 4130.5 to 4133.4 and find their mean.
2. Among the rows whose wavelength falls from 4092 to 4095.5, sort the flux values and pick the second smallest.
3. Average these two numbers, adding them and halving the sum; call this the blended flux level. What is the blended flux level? 5.4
